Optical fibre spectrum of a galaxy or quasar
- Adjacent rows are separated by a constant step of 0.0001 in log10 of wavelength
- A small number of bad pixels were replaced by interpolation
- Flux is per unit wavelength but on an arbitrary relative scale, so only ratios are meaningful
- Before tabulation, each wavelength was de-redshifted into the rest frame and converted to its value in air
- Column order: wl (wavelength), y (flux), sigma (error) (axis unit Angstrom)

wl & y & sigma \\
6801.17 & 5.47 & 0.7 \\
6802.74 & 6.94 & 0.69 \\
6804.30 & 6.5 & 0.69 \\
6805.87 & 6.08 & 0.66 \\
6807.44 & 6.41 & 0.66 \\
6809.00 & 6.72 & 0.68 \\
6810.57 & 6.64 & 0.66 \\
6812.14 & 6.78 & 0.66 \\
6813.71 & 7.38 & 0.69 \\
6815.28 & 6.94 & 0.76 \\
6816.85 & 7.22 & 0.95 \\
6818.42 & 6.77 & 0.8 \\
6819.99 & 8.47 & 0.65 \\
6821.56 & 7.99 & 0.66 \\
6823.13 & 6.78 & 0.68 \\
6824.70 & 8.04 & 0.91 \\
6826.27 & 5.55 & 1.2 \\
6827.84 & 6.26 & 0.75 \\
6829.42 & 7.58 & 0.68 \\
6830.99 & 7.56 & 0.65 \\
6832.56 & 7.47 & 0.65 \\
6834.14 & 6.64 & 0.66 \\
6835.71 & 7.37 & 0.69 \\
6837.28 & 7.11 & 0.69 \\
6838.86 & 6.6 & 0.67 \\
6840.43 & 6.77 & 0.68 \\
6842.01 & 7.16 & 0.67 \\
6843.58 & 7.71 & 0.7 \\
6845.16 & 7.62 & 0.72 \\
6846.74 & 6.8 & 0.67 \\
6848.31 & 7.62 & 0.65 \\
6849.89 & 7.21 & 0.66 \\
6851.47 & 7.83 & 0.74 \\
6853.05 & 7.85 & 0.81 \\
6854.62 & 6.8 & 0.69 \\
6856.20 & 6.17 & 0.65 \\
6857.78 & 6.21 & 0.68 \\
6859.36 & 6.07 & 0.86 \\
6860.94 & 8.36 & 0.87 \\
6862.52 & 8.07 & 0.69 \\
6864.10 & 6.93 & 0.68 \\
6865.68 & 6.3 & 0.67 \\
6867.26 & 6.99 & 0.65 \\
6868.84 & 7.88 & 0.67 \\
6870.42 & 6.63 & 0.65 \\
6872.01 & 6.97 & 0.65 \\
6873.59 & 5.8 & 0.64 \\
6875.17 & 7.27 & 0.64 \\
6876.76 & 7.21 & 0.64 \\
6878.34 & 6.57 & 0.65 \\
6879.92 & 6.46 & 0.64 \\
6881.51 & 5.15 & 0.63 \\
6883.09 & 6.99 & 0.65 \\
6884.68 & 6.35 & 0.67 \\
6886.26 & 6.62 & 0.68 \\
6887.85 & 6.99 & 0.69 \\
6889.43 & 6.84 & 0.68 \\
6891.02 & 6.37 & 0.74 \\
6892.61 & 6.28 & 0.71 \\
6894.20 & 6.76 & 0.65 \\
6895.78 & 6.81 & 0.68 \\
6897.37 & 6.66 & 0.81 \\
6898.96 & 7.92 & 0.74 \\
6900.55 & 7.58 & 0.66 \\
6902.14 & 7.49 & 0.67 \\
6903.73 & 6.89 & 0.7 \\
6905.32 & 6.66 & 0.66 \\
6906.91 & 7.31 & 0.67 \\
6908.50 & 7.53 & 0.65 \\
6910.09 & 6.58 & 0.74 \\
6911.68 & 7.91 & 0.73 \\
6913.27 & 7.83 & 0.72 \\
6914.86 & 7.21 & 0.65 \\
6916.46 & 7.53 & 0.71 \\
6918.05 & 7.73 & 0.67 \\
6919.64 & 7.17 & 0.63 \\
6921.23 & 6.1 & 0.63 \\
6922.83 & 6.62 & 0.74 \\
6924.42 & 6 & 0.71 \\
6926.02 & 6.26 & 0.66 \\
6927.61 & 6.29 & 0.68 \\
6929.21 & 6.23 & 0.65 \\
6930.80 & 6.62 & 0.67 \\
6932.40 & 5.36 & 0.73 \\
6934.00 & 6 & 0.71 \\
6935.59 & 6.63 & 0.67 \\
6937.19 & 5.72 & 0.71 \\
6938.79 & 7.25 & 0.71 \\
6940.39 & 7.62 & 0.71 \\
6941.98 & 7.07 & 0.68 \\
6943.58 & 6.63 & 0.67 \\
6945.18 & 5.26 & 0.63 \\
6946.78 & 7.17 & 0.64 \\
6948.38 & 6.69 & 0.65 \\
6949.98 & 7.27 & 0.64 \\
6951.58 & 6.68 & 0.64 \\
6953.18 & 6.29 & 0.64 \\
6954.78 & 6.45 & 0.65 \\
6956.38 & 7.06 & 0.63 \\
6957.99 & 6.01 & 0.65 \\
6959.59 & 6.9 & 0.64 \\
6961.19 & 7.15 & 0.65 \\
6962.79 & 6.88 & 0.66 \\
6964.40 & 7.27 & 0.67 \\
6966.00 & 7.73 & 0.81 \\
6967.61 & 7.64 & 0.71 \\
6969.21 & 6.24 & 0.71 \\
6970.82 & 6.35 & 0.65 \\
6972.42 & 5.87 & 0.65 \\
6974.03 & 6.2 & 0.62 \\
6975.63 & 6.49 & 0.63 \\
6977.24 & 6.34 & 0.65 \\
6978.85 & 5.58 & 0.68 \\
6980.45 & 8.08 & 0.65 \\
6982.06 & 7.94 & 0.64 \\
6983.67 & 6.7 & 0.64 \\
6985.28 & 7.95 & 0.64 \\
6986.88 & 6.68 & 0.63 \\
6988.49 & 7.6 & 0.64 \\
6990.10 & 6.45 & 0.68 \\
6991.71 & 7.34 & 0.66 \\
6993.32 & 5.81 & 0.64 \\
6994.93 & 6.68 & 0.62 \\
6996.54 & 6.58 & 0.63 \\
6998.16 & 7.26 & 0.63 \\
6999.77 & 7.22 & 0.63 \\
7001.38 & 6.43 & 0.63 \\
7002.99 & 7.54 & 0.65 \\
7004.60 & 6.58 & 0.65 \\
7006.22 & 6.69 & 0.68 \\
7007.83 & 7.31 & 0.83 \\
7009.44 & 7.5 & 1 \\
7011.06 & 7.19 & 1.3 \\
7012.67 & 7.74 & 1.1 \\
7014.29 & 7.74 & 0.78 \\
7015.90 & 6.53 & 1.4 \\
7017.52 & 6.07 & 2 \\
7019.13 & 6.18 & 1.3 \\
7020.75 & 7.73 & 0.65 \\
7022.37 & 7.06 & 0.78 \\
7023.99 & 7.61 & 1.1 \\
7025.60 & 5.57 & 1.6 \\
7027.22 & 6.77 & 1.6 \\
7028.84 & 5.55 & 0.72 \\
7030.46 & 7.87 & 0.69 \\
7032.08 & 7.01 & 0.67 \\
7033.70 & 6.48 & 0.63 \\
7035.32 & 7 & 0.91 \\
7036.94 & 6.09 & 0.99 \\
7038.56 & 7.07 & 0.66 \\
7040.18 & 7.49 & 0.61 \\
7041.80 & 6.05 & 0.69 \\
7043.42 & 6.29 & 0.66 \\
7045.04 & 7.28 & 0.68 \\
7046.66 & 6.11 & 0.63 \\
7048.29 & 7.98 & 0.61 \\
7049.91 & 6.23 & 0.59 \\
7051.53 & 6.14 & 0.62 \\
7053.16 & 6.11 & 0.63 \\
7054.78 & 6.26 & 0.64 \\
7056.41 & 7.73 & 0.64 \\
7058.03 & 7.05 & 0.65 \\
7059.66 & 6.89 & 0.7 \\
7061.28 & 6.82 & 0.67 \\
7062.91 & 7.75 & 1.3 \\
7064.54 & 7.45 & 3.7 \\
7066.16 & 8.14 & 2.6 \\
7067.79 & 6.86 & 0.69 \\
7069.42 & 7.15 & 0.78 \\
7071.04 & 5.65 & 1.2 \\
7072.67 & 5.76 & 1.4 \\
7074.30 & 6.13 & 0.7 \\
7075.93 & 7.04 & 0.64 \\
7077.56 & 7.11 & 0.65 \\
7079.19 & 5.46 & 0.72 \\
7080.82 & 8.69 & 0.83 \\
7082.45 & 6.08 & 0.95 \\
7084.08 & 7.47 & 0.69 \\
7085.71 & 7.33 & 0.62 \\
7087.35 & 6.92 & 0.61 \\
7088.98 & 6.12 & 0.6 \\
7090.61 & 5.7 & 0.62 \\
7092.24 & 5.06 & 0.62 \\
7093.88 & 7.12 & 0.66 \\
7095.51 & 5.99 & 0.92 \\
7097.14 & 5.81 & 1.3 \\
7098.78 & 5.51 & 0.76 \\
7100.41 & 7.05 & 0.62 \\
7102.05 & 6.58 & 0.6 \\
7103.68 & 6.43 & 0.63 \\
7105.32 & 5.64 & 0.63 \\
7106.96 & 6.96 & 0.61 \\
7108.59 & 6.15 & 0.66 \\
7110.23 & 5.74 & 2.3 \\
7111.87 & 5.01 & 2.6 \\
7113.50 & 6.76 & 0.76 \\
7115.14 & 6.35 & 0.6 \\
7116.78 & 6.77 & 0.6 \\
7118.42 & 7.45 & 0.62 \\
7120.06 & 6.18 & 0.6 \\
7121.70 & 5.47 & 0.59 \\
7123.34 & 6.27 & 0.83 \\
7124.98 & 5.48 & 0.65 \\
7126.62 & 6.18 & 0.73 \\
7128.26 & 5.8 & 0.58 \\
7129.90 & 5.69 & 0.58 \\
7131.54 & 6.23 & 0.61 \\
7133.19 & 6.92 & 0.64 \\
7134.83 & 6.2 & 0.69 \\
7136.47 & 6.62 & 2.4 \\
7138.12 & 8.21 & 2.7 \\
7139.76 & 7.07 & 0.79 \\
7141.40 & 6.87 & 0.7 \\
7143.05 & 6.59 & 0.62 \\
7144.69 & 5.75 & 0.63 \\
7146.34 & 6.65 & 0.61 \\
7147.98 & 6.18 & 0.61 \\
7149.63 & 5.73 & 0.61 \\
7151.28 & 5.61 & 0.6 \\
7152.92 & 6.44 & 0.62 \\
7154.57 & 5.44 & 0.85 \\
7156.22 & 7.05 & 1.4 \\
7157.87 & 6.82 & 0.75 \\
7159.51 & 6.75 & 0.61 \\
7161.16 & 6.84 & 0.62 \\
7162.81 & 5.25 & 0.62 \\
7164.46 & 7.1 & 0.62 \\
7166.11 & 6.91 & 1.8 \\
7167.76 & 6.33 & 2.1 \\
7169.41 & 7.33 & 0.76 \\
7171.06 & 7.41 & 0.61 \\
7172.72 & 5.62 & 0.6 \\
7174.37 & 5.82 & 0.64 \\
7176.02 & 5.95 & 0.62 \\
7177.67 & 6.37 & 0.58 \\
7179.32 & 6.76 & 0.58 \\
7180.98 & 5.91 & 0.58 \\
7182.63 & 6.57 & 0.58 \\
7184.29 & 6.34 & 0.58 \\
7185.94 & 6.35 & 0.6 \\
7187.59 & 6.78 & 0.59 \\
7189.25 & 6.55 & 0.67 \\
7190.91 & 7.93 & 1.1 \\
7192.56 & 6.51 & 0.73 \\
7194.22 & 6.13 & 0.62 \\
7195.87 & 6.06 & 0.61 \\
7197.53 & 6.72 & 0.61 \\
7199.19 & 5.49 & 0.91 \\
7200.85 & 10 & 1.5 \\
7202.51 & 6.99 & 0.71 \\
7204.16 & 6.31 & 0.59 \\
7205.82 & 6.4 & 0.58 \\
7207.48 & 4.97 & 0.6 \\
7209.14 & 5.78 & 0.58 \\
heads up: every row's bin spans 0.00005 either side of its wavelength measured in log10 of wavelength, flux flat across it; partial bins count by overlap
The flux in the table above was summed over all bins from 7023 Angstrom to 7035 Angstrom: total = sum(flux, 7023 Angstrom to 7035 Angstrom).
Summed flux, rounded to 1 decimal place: 46.9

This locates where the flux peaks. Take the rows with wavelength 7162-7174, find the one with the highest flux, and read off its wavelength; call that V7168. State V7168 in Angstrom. 7171.06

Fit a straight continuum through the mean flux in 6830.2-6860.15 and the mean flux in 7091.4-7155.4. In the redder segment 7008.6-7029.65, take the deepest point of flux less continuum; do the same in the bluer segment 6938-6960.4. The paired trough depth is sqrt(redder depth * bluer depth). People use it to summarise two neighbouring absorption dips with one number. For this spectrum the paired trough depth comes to 1.23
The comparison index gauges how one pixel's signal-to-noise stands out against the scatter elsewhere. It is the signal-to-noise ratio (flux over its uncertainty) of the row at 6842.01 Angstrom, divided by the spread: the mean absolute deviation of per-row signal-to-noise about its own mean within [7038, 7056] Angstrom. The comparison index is 11.3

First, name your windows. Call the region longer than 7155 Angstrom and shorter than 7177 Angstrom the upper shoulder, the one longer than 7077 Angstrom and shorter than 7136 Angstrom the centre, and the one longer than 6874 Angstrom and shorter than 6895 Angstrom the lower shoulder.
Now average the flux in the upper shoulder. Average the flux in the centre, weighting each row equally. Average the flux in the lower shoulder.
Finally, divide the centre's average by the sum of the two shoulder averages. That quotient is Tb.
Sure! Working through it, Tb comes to 0.48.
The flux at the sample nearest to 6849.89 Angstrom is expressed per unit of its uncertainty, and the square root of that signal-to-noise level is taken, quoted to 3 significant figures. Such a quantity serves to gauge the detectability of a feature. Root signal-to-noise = 3.31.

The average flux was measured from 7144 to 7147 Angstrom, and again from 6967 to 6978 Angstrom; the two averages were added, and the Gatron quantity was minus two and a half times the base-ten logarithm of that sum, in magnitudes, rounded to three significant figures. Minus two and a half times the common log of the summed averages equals -2.75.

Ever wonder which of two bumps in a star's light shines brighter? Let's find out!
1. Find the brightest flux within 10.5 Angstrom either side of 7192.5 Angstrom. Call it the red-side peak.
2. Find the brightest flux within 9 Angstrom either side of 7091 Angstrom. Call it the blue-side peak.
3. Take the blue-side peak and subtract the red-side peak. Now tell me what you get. -2.5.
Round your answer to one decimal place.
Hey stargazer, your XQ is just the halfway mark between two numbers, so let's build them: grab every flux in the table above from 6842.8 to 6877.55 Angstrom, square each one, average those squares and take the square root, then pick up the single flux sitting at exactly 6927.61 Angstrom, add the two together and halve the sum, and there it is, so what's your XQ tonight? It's 6.7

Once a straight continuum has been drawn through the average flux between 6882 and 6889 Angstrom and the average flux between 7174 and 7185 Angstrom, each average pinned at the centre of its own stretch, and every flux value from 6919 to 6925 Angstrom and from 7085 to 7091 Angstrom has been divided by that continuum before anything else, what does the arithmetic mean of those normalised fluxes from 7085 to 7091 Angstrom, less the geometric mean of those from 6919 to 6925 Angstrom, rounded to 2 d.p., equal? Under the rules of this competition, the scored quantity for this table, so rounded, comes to 0.05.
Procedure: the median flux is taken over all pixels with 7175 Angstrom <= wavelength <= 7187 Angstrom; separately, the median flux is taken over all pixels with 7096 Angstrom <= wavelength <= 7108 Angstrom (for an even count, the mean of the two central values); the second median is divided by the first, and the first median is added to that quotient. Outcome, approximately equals 7.4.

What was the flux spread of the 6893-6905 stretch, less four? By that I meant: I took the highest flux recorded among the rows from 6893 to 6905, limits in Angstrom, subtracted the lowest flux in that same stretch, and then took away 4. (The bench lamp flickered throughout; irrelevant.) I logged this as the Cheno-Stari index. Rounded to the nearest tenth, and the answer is -2.7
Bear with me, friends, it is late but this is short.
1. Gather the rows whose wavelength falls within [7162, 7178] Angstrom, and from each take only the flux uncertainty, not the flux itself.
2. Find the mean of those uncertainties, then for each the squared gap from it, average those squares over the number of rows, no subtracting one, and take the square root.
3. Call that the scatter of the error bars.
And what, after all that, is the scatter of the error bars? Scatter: 0.5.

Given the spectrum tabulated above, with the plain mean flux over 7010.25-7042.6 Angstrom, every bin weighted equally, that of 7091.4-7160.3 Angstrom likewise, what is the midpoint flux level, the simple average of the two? 6.57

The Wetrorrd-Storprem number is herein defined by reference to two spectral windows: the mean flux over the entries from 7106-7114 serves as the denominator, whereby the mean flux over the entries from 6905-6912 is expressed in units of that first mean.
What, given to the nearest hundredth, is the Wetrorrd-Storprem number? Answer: 1.18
